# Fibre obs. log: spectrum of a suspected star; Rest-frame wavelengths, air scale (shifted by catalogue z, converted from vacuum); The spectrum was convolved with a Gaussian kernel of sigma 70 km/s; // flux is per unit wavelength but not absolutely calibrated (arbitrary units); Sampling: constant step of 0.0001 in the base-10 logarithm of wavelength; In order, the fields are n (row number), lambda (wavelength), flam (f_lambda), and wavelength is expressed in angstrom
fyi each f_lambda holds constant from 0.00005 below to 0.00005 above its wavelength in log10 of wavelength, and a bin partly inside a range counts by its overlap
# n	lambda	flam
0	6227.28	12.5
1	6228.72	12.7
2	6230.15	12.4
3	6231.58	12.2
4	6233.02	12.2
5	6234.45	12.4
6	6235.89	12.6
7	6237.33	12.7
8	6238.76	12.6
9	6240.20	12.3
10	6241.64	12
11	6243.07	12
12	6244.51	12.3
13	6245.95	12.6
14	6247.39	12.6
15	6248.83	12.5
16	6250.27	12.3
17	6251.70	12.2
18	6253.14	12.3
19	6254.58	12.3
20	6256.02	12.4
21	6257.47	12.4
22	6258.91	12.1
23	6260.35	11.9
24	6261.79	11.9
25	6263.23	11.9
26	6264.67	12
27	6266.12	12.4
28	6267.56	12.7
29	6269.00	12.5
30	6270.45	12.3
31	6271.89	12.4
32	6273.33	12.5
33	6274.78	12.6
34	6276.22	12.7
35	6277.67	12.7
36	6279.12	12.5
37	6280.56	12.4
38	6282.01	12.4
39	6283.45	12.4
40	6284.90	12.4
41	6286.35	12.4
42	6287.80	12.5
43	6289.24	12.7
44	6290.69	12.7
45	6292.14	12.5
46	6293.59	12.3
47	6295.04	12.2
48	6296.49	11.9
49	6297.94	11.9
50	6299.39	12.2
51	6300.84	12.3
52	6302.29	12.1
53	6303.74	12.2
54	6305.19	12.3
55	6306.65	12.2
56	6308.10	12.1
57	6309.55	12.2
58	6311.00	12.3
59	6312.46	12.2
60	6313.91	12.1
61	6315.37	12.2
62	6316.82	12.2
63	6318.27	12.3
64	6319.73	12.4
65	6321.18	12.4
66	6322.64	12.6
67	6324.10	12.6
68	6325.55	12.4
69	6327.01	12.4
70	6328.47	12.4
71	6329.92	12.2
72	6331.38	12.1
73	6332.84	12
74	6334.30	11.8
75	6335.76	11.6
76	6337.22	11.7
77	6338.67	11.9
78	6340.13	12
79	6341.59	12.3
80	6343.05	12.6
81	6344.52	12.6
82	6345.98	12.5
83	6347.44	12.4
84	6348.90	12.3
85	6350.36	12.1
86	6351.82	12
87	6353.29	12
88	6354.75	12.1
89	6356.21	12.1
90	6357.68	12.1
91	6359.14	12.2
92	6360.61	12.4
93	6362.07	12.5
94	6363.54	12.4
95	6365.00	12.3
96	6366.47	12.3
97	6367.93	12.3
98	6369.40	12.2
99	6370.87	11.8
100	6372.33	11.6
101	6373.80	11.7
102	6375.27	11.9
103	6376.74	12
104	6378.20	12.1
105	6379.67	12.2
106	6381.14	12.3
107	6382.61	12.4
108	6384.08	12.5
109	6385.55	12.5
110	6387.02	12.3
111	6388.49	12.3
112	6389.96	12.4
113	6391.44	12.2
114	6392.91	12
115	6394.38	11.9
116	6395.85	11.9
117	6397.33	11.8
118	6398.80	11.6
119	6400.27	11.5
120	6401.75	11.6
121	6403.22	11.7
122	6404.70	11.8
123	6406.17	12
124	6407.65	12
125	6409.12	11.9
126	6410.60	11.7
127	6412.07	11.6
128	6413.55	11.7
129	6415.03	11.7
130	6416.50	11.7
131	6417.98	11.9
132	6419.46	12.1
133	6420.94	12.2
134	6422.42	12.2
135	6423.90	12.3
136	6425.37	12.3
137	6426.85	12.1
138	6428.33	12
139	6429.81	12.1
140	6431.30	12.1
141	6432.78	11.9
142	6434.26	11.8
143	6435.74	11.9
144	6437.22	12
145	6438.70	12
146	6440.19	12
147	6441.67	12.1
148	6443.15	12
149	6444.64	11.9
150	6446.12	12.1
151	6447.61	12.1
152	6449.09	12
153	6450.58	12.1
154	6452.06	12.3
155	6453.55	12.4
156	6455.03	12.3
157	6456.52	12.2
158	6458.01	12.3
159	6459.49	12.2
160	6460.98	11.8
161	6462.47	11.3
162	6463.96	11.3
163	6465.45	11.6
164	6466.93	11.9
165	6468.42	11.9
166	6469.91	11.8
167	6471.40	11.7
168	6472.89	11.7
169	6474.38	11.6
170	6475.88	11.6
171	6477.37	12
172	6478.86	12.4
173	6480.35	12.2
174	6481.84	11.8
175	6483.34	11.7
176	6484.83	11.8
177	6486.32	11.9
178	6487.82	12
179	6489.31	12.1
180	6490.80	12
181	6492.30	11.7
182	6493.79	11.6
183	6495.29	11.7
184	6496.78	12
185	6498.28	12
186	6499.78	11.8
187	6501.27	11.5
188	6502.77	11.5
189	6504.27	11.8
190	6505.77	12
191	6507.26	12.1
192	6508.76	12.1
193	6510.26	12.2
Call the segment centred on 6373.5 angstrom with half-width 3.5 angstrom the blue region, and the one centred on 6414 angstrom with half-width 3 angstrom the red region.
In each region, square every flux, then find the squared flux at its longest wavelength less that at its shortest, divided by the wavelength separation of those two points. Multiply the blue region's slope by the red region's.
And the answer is 0.4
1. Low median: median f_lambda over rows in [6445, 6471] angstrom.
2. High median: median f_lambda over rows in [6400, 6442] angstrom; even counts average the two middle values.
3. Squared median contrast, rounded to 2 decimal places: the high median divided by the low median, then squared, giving 0.98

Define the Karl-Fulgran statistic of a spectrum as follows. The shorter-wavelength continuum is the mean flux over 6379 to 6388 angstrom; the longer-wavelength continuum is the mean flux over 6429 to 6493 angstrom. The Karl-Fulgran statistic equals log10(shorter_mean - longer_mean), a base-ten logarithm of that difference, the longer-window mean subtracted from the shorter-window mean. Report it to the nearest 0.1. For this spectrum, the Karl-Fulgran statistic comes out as -0.4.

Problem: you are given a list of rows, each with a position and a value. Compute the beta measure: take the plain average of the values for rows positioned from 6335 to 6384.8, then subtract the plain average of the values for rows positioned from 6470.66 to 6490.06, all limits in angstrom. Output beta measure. 0.27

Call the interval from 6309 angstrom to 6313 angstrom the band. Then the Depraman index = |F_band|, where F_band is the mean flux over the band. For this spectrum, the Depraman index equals 12.23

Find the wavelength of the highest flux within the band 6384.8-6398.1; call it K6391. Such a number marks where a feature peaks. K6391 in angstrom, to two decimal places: 6385.55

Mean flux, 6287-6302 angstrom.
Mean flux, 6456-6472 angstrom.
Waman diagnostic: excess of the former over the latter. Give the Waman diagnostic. 0.50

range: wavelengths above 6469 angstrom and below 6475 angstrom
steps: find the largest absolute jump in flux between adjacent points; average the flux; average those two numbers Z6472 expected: 5.90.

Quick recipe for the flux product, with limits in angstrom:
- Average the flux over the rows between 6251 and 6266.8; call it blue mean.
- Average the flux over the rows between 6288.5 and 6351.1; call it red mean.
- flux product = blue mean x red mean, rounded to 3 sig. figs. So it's 149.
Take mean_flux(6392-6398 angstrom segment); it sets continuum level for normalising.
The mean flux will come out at 11.9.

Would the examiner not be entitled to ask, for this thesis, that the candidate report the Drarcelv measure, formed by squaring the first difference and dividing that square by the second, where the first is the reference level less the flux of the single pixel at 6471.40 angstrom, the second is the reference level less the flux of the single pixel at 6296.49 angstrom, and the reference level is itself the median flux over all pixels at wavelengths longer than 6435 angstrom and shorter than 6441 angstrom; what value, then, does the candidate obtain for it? 0.90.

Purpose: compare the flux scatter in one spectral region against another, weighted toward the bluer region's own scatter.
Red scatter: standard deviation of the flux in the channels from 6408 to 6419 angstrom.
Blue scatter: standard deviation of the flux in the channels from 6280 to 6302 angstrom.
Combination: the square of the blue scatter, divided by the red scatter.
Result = 0.48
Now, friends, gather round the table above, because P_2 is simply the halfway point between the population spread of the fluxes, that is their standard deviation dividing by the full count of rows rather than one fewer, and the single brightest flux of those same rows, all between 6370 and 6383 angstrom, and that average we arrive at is 6.33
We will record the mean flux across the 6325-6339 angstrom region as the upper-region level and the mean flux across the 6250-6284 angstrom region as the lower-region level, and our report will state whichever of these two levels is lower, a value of 12.1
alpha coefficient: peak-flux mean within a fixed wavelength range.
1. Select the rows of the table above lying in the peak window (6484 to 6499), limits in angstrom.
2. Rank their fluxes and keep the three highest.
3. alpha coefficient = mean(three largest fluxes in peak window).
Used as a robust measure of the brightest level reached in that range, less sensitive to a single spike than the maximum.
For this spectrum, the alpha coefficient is 12.0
